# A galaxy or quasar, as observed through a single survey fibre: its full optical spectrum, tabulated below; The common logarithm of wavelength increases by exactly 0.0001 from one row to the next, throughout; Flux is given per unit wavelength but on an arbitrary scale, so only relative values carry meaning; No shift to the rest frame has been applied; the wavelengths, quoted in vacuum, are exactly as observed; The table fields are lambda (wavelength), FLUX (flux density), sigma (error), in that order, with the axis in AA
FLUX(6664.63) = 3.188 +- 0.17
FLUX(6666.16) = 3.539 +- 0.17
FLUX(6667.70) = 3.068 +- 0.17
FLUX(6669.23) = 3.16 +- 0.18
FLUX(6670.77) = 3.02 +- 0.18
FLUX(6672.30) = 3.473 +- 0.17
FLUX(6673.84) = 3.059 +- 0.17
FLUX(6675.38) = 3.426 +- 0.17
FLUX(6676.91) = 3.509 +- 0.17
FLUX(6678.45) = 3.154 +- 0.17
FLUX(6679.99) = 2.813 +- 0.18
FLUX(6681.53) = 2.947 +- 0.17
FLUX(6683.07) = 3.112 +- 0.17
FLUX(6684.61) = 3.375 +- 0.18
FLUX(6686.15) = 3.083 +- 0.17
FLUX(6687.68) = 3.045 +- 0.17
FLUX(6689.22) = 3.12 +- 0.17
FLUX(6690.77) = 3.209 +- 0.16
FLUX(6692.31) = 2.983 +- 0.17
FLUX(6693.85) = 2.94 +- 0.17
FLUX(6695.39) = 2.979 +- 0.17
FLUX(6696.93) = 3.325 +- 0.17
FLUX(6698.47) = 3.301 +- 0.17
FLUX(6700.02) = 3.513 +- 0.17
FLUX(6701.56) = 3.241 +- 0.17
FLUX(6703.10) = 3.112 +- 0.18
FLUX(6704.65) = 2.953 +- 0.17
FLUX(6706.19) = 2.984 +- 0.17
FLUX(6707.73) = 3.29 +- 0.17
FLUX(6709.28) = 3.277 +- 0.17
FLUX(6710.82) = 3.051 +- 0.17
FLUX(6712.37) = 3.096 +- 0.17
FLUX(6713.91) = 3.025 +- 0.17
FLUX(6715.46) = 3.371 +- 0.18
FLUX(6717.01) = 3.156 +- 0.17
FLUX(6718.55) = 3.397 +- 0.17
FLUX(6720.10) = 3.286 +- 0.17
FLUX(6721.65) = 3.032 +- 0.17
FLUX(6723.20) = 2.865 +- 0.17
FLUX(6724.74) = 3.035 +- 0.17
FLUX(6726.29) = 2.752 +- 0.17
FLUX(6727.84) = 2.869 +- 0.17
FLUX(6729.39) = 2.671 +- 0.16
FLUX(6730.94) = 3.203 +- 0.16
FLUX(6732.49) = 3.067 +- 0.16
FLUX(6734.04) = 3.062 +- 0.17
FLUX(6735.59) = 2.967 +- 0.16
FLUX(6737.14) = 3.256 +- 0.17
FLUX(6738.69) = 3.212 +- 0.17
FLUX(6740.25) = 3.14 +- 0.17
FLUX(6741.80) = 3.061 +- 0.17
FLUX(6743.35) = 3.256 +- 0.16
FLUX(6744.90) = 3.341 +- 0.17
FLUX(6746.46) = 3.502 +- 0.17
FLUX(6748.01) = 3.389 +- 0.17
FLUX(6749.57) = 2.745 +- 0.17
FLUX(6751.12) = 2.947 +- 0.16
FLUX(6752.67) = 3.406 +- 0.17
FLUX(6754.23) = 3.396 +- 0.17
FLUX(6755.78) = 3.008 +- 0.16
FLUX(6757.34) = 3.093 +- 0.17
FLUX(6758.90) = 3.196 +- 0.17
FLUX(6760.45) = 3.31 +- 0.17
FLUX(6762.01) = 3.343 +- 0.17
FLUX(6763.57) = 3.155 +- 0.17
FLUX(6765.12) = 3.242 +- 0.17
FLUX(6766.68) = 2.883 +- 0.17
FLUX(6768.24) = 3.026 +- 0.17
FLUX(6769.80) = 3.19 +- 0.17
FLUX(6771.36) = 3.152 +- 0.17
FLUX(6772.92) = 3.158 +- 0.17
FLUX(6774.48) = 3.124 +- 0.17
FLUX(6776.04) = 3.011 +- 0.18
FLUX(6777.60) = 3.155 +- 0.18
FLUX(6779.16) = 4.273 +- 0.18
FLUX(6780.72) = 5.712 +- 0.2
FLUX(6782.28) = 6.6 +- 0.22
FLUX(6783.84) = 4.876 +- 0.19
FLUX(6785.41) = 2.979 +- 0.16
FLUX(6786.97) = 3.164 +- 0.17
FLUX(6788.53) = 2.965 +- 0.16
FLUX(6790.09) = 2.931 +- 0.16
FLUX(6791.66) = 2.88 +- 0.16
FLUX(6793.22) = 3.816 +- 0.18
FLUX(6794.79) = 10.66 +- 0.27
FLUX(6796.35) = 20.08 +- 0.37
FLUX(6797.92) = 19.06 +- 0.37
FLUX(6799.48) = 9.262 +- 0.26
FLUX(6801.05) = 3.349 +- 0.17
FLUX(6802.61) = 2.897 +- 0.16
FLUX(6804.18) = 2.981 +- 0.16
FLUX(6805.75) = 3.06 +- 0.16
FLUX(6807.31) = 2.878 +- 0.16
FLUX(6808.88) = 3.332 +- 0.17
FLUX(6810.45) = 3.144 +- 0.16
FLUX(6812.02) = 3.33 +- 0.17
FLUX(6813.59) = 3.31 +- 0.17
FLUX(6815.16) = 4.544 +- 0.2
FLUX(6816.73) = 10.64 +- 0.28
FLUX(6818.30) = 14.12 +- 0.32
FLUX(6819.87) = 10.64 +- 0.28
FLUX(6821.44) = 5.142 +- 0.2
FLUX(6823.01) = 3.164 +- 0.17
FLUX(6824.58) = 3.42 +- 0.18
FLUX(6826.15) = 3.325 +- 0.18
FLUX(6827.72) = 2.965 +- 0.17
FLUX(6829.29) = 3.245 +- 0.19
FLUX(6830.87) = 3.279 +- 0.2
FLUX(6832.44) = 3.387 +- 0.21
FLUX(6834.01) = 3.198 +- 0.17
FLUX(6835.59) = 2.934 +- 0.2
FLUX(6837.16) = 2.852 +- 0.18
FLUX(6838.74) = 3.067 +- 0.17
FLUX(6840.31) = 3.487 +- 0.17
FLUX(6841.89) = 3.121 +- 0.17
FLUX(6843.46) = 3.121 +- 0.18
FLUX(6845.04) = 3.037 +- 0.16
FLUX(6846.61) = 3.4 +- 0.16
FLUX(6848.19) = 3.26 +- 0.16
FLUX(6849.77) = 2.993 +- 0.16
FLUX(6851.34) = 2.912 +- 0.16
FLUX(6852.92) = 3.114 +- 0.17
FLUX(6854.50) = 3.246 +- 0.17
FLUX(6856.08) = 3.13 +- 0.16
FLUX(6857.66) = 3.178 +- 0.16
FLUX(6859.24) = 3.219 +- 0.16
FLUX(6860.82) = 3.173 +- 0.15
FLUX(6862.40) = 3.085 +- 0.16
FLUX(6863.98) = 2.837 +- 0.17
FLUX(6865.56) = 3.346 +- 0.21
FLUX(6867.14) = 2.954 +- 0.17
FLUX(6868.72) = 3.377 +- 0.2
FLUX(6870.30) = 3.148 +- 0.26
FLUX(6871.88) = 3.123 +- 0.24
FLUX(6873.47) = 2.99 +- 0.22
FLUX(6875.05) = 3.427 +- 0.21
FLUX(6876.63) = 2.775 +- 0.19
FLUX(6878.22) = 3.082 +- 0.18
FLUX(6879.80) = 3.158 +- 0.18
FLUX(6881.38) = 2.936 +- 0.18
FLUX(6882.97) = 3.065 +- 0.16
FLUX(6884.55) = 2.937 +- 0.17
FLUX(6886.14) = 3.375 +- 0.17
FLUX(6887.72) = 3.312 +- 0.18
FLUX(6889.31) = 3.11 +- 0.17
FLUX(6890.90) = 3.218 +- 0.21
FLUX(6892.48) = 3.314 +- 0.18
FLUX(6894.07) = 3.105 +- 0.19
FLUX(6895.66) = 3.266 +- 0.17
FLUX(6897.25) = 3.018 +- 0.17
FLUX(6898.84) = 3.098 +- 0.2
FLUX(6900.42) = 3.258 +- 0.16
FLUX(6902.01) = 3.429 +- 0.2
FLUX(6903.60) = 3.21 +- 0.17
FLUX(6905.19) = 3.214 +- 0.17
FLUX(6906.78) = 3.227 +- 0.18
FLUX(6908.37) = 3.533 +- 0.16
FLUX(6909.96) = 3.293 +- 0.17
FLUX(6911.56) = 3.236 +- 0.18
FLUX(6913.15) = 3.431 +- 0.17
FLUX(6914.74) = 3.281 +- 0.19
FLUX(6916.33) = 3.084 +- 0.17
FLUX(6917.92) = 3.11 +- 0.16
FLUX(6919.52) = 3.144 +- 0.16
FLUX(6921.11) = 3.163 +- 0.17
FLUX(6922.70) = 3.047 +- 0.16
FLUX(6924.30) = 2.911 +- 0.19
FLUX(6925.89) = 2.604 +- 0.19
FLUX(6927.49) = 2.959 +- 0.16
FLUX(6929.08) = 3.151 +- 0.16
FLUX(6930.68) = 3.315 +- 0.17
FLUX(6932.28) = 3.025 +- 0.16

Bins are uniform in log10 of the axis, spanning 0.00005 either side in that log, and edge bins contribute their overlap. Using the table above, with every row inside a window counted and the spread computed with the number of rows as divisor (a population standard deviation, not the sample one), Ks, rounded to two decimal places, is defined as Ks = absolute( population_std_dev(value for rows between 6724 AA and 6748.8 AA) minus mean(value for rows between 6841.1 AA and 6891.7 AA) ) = 2.91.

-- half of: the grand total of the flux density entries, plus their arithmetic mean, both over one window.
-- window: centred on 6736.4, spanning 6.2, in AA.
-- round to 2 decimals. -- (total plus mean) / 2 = 7.81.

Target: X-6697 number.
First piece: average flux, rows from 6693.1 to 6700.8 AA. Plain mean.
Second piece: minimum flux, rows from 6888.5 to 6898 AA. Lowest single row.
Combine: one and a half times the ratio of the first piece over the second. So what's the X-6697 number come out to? 1.60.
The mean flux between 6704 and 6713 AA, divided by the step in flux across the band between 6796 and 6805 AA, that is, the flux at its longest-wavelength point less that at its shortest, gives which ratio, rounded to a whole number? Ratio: 0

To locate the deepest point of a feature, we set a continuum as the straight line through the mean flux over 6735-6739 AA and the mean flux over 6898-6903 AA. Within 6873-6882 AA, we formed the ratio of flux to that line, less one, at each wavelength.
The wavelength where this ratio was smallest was 6876.63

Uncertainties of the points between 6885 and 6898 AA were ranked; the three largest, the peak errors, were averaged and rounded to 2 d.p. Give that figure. 0.19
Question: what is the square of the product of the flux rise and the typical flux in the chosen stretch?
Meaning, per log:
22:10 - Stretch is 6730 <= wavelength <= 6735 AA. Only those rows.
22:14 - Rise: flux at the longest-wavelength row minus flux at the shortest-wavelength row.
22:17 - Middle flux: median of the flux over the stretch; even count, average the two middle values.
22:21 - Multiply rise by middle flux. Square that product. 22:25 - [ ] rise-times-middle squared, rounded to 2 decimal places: 0.19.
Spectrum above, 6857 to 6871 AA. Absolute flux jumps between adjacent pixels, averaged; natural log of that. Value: -1.40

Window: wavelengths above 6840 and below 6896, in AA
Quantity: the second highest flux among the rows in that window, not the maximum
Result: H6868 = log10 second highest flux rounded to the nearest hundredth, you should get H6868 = 0.53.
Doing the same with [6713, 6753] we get 0.53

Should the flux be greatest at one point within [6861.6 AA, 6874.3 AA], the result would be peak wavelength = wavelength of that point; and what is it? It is 6868.72 AA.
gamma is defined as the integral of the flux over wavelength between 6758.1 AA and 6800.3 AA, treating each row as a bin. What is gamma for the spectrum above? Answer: 219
